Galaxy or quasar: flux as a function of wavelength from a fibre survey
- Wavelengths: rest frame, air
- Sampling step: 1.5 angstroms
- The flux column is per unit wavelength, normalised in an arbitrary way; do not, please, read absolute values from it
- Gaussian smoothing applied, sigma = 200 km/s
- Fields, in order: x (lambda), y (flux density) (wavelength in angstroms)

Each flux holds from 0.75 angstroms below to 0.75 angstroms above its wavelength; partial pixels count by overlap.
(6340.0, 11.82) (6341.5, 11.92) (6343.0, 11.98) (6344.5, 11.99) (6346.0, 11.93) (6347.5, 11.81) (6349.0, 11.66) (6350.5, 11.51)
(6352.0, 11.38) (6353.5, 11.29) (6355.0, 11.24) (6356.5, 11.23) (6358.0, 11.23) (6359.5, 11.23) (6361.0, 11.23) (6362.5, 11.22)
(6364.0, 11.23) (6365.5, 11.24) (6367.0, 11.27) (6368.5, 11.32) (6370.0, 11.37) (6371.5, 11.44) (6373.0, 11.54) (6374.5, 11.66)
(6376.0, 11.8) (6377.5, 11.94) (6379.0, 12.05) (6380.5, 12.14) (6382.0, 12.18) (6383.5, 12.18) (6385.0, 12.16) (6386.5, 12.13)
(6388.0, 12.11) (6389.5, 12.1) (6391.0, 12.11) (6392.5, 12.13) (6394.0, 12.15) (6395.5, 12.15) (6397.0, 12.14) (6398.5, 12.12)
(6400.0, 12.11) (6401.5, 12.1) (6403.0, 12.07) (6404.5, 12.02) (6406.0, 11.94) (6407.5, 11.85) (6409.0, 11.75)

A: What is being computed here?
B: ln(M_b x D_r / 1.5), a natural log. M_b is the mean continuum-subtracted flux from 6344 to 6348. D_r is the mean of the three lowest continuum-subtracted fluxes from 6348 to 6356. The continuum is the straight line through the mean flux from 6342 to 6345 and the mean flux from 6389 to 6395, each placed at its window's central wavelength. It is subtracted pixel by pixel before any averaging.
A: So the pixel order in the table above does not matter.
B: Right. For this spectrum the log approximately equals -3.3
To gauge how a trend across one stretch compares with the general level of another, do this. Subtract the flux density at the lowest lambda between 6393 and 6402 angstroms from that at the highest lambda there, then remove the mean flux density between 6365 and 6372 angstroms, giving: -11.38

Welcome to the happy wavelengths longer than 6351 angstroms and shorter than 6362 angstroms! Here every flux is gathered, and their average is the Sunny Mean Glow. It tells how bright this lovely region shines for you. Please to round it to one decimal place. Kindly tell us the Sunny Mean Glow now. 11.3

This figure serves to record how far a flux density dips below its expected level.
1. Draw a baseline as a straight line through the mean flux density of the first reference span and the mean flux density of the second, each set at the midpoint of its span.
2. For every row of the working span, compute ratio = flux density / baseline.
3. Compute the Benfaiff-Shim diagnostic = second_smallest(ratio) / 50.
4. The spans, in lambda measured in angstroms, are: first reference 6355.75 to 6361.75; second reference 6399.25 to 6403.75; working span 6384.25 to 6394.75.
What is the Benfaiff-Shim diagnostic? 0.0204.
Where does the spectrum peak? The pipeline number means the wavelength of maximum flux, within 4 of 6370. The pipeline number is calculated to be 6373.0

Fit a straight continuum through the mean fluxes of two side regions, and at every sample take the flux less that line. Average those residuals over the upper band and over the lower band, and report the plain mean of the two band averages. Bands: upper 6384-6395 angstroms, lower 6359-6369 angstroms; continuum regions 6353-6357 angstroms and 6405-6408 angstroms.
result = 0.16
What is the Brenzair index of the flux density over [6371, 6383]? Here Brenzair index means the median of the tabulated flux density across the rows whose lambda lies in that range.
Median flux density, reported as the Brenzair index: 11.9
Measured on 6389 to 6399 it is 12.1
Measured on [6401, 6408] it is 12.0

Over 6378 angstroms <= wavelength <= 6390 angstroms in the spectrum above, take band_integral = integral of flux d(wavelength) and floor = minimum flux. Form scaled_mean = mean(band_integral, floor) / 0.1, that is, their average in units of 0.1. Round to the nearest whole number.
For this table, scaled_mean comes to 788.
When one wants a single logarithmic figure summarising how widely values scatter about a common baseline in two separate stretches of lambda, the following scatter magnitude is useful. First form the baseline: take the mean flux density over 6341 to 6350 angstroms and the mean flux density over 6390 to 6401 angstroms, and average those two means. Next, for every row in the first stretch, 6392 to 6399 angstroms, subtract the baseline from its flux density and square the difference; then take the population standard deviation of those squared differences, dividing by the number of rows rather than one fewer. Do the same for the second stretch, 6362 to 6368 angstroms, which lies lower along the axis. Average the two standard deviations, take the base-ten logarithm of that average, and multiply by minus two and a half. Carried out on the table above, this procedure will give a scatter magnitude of 4.5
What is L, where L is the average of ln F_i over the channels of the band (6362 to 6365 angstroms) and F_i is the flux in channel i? 2.42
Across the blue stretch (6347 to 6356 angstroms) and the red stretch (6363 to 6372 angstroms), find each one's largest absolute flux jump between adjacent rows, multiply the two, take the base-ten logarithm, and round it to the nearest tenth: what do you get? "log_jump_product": -2.0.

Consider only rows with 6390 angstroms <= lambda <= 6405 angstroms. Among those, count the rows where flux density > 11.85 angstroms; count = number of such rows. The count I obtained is 10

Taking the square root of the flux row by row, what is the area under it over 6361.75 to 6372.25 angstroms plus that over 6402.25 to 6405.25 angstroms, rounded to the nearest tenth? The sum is 45.7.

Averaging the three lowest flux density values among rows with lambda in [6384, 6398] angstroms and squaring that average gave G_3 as 147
